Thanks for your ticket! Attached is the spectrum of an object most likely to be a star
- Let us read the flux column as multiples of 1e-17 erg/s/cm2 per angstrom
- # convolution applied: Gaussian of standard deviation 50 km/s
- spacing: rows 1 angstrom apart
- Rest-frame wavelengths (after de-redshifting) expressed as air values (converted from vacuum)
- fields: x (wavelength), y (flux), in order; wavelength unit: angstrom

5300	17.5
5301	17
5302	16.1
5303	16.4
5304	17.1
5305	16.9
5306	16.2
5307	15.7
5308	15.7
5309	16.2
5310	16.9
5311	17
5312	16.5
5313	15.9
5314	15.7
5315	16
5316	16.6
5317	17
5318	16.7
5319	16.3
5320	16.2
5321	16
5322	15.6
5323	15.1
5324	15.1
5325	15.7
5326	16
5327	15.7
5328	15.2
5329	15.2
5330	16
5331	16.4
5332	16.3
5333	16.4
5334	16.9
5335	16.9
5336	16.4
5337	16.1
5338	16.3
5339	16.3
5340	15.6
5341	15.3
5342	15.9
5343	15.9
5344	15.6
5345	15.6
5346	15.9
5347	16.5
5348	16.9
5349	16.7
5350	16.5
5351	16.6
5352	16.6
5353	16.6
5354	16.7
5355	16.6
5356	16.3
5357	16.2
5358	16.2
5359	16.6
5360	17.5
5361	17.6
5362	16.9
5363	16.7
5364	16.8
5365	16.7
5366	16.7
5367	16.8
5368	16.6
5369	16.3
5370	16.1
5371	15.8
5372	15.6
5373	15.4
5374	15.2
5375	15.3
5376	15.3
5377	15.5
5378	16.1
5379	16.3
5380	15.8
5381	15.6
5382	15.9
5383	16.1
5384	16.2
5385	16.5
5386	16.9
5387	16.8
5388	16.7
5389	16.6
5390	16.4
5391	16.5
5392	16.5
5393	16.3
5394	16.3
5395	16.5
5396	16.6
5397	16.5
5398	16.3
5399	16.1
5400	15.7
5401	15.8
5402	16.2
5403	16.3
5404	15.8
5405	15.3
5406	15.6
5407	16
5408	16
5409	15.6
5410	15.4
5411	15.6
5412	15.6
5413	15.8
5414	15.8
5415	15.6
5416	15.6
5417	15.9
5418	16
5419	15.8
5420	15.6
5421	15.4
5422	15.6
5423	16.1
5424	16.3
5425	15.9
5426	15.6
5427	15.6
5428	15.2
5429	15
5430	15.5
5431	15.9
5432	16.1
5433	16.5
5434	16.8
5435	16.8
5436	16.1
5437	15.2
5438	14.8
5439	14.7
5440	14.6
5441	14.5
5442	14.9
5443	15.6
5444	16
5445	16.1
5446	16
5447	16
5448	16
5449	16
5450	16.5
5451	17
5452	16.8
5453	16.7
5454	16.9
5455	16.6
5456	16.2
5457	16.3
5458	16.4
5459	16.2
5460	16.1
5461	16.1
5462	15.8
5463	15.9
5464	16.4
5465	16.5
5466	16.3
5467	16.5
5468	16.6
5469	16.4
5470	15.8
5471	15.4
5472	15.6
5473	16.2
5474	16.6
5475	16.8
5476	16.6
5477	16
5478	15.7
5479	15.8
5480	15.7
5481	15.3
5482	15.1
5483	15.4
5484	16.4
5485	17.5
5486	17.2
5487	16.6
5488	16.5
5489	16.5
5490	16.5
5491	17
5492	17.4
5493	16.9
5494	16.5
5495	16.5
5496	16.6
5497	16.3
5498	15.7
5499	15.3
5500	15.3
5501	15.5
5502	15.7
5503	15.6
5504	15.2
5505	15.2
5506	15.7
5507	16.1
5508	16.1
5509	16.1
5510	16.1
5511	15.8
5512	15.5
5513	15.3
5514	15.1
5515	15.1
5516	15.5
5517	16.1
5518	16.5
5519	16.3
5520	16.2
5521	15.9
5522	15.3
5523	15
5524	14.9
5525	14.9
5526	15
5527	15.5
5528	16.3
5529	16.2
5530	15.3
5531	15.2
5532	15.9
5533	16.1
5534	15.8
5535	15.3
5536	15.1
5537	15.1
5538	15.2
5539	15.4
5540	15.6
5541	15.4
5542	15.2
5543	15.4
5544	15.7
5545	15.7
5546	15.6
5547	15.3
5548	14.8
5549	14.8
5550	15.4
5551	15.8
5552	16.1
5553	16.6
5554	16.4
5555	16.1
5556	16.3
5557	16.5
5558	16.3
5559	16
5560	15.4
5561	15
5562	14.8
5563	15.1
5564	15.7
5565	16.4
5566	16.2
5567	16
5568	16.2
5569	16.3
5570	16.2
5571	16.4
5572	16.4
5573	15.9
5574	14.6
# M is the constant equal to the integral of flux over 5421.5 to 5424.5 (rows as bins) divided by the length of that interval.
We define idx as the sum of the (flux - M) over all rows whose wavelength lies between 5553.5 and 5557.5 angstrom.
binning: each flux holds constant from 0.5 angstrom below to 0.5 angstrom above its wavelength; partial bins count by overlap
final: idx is 1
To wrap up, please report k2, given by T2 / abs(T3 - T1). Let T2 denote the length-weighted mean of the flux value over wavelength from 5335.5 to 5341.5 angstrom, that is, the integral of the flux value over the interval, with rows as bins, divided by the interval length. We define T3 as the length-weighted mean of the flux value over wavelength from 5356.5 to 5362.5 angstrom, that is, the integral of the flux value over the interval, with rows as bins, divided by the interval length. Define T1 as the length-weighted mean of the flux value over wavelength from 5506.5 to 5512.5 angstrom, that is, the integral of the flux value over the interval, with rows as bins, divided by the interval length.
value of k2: 18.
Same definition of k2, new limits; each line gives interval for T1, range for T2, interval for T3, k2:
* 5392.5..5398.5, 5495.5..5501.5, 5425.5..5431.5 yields 17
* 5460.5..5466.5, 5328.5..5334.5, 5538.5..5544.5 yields 23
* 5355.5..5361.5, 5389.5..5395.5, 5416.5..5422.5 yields 16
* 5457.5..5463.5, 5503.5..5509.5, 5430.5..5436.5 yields 56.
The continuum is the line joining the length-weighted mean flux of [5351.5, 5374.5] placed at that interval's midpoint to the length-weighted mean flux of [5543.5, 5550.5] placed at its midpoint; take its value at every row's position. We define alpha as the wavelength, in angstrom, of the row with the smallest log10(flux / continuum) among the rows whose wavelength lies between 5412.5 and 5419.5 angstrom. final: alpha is 5415 angstrom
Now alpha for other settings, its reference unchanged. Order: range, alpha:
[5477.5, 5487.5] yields 5482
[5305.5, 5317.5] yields 5307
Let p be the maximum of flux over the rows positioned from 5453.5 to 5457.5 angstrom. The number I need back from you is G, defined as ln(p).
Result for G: 2.83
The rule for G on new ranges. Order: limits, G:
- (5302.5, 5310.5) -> 2.84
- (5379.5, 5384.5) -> 2.79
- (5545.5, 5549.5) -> 2.75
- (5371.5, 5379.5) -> 2.79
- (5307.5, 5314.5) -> 2.83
